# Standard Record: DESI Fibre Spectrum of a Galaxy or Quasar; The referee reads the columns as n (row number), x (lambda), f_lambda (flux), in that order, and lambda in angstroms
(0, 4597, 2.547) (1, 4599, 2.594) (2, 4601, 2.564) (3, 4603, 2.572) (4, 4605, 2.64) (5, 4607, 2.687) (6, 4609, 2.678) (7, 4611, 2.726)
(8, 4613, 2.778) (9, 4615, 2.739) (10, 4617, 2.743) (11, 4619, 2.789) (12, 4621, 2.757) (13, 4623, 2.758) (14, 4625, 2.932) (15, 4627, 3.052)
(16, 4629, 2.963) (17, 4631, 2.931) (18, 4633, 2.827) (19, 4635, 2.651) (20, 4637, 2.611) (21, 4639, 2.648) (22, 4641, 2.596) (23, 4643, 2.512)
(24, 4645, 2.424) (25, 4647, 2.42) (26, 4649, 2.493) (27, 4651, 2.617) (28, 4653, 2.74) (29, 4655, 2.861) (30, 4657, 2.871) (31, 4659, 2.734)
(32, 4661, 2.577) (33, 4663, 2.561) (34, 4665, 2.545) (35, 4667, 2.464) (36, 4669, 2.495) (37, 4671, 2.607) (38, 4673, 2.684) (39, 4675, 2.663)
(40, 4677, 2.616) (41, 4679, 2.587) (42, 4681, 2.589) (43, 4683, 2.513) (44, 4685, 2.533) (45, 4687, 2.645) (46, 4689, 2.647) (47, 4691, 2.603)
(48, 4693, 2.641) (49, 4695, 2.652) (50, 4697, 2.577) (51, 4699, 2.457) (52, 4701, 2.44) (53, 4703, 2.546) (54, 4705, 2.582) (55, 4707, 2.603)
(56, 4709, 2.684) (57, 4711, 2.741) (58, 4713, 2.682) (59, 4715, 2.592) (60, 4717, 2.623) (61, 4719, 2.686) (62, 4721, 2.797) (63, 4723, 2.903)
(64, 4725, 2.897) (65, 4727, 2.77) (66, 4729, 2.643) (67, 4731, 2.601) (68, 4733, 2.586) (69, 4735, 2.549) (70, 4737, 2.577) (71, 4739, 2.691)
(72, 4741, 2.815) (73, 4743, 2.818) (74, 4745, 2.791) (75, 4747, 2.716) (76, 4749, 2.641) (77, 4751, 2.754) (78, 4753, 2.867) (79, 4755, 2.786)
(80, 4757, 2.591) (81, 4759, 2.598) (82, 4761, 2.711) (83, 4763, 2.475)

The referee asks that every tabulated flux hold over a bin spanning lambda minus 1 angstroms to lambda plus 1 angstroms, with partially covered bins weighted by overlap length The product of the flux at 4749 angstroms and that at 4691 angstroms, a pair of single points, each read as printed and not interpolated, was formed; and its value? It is 6.9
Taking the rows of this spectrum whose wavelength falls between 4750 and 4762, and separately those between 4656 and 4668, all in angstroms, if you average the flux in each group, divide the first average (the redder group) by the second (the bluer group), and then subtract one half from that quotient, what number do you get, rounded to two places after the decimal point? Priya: 0.54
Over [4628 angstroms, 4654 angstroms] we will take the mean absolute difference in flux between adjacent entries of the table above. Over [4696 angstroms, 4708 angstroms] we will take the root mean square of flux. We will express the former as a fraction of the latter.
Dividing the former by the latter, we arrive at 0.0308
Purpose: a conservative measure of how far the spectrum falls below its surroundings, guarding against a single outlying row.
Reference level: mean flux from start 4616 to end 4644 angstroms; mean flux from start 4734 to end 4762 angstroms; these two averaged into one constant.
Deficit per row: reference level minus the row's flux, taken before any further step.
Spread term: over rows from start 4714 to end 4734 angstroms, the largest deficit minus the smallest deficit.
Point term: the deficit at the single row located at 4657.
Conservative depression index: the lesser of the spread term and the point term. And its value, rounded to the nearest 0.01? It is -0.13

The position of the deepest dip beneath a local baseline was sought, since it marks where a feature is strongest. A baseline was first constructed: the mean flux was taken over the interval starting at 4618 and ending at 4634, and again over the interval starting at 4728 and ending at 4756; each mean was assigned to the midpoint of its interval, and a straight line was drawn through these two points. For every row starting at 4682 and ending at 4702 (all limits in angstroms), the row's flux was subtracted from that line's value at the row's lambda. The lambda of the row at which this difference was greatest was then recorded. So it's 4701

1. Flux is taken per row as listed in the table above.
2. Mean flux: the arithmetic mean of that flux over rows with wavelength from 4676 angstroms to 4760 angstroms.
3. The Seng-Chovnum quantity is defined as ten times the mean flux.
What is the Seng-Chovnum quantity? 26.6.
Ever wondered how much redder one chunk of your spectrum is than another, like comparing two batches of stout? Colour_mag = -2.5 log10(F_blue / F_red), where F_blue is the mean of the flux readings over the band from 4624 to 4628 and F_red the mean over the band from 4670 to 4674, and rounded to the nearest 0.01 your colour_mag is -0.13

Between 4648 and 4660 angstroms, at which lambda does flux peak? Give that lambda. 4657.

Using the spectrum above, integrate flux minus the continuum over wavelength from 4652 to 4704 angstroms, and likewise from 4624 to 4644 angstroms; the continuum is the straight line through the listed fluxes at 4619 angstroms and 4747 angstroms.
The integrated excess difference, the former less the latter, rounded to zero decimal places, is -7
